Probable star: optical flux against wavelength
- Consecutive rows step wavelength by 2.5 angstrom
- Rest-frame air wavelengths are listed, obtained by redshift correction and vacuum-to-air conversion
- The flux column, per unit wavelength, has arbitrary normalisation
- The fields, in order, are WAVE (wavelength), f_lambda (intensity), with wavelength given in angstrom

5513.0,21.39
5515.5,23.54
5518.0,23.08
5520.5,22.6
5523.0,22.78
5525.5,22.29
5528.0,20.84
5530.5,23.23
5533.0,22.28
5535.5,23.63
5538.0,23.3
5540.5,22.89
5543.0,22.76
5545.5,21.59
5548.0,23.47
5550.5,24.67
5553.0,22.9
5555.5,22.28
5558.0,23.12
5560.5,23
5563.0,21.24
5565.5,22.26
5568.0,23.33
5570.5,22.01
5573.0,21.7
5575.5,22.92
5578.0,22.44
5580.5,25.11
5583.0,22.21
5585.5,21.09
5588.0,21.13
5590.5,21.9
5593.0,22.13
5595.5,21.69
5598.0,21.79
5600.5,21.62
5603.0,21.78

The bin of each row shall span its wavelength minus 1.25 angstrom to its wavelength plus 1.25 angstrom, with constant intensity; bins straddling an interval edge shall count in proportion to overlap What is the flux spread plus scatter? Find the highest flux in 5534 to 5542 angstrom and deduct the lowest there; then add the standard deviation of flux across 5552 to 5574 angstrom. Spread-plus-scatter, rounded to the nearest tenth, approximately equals 1.4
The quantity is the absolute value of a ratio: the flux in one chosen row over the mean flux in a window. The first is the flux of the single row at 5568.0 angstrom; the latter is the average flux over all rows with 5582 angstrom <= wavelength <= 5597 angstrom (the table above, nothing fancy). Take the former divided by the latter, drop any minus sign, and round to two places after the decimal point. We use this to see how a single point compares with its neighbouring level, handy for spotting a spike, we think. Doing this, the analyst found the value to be 1.08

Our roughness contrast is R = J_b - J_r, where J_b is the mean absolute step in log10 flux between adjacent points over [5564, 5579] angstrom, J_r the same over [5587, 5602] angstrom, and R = 0.010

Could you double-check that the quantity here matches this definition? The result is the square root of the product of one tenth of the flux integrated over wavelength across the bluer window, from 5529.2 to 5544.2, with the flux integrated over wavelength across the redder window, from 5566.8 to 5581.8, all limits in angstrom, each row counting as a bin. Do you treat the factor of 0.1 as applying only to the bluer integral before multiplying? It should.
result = 109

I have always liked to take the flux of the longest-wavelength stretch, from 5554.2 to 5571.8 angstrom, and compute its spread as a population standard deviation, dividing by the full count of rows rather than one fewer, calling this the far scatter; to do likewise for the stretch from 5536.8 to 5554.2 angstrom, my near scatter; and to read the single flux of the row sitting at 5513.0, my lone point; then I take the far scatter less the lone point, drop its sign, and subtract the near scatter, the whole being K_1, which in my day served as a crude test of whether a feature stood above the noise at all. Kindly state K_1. 19.9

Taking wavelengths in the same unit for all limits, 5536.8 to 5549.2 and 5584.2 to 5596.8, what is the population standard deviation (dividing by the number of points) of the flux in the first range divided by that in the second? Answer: 1.59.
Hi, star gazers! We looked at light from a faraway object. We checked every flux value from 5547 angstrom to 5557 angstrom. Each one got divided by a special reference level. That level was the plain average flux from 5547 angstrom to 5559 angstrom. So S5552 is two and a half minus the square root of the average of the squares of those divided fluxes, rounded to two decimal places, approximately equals 1.50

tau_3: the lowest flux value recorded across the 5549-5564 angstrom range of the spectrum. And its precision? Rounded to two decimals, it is 21.24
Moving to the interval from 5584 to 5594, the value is 21.09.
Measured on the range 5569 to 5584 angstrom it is 21.70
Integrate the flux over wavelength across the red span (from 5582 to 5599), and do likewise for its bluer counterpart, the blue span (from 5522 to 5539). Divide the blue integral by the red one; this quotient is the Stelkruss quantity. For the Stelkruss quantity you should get 1.042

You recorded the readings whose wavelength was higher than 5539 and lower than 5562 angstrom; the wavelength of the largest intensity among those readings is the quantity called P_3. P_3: 5550.5 angstrom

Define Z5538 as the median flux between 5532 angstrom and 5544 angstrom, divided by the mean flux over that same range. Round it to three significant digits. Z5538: 0.996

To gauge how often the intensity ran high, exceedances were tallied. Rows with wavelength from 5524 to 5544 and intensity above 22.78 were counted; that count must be 4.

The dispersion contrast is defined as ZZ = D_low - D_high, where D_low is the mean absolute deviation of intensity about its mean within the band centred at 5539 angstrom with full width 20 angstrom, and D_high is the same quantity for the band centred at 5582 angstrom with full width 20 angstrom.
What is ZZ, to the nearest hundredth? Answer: -0.37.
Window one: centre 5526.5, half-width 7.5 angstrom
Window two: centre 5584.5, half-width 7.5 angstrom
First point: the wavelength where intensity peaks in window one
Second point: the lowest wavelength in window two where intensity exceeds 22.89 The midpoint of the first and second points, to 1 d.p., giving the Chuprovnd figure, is 5555.5 angstrom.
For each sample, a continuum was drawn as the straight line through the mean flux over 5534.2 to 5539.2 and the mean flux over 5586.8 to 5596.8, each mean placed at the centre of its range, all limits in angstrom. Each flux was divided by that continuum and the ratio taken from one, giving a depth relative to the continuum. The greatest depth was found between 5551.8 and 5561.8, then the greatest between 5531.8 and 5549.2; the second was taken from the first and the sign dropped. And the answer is 0.043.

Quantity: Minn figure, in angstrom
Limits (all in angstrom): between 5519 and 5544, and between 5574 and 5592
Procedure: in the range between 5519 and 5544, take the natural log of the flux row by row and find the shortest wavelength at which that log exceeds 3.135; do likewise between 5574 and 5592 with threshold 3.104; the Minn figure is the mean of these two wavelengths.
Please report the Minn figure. 5553.0 angstrom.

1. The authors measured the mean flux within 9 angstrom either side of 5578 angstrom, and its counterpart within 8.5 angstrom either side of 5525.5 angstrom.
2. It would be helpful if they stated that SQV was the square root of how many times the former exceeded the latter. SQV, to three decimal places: 1.001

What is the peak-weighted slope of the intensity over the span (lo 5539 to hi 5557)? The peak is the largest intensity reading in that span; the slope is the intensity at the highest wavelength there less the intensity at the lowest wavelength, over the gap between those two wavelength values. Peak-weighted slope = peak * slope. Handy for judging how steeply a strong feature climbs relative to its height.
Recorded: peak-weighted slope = -1.0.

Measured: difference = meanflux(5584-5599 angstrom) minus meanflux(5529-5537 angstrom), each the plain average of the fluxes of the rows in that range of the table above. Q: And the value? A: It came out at -1.4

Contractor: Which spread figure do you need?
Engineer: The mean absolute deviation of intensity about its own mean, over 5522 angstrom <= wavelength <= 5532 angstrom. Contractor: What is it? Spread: 0.72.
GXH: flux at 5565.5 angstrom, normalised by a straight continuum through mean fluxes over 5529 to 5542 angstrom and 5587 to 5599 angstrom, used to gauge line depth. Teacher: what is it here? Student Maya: 1.00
